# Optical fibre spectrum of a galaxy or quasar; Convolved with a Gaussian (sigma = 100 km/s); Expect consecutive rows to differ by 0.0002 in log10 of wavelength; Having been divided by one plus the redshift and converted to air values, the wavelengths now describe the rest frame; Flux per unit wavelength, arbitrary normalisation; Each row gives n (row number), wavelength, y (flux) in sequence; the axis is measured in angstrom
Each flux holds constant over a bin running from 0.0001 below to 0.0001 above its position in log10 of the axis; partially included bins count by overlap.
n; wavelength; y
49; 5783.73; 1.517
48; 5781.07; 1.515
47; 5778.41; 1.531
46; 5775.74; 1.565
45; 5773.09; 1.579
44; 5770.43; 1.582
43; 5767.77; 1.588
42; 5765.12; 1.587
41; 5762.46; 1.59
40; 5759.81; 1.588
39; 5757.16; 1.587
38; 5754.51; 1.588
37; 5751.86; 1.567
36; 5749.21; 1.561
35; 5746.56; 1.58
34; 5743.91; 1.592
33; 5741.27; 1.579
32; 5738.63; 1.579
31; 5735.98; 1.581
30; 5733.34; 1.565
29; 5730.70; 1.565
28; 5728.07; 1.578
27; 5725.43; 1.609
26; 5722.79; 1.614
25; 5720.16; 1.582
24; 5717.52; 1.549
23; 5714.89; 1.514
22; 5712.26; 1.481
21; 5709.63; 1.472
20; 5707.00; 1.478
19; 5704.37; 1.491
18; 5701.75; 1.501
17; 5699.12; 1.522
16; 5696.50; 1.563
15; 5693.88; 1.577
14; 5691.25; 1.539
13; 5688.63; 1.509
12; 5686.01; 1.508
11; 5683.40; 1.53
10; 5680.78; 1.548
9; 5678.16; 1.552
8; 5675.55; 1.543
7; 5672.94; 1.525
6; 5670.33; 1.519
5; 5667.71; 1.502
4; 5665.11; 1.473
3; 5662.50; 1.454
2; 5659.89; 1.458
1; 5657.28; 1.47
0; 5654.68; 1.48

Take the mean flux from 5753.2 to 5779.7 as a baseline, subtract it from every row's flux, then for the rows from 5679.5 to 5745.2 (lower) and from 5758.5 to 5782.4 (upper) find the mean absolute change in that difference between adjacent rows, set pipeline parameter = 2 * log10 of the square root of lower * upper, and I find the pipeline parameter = -3.75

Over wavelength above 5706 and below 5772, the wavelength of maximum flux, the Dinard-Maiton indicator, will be 5722.79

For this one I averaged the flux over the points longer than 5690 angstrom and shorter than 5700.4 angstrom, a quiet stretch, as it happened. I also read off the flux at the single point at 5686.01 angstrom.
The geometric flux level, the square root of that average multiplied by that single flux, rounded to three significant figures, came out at 1.53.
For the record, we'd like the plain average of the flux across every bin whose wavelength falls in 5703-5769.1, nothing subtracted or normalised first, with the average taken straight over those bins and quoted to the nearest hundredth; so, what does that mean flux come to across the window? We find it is 1.56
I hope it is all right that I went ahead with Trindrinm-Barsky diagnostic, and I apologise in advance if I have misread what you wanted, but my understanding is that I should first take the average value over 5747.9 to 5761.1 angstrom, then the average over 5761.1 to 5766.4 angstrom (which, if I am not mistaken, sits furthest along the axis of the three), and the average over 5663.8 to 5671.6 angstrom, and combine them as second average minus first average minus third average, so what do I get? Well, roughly -1.49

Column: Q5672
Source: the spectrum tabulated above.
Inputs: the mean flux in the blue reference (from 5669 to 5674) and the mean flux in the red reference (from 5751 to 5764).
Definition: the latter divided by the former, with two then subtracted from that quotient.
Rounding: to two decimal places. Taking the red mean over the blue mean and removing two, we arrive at -0.96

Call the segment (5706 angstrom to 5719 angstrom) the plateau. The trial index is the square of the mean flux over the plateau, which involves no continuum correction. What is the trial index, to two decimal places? 2.25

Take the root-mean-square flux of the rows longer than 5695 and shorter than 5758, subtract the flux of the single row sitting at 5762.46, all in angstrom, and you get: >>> -0.04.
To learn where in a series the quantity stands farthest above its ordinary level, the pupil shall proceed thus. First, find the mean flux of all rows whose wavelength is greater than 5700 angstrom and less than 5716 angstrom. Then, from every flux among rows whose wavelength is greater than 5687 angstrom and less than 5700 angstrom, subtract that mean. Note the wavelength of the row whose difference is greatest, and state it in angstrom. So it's 5693.88 angstrom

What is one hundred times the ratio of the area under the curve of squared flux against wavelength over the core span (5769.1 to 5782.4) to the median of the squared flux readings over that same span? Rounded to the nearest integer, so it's 1312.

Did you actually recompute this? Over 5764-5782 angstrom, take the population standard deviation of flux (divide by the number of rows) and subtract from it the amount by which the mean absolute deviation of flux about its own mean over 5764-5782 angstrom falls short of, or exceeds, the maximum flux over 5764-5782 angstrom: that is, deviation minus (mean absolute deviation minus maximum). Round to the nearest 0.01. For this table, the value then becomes 1.59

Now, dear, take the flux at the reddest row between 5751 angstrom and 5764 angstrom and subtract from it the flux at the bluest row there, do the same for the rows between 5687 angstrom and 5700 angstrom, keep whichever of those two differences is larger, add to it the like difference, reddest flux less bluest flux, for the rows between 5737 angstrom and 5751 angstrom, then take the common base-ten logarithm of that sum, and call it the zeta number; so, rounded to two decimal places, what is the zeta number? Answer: -2.30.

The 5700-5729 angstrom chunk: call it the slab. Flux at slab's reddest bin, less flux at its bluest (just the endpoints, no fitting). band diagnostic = 0.08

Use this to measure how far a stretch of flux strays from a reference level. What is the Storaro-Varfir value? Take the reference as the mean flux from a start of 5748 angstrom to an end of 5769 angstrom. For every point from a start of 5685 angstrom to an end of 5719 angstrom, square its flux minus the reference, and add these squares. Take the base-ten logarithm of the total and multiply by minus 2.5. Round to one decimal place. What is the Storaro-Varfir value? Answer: 2.9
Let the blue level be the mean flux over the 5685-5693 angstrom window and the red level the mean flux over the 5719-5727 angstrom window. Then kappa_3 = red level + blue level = 3.12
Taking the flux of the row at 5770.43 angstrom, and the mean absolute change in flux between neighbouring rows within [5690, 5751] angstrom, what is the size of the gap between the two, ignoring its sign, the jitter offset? 1.56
